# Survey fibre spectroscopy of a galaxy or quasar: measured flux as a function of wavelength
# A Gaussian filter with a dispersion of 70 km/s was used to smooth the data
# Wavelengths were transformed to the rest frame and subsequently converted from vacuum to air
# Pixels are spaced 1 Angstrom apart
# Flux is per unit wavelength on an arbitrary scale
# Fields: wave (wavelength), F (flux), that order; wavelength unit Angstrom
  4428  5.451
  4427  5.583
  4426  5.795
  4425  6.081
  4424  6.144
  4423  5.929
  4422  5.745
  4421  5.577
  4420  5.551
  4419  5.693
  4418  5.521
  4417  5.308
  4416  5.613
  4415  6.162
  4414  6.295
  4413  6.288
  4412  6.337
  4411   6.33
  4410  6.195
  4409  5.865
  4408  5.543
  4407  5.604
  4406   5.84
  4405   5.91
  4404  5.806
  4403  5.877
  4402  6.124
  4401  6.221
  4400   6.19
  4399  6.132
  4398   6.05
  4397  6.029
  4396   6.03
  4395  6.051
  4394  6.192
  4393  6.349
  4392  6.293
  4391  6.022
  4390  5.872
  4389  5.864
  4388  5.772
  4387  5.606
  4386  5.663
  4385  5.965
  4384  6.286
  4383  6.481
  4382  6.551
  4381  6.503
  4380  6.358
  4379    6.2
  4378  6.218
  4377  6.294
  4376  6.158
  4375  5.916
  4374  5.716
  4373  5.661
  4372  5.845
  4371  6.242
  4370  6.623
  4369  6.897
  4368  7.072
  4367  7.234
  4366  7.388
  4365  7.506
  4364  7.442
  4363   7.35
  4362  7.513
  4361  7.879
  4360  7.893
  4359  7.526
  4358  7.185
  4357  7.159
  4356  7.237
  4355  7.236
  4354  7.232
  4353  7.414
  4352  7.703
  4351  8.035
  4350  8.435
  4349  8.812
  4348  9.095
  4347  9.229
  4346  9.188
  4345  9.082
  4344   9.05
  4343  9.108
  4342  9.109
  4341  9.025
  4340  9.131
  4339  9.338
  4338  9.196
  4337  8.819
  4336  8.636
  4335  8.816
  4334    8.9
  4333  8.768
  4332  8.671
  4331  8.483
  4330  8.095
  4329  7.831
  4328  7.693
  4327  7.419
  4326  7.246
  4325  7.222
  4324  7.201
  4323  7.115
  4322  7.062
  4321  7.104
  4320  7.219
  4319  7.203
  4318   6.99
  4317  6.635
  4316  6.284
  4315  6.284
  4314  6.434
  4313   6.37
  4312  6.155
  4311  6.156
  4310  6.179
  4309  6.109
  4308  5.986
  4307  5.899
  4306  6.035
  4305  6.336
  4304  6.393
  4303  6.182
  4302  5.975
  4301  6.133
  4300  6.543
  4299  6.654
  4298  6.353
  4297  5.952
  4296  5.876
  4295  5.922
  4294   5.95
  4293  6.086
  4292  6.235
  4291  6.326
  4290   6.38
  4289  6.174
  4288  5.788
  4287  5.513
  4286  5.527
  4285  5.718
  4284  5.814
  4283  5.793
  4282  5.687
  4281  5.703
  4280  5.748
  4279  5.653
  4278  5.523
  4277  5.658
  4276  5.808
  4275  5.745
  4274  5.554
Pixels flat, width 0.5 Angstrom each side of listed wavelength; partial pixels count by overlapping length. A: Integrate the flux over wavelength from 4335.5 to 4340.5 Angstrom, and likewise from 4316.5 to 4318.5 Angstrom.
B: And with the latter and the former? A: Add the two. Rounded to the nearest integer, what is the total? 59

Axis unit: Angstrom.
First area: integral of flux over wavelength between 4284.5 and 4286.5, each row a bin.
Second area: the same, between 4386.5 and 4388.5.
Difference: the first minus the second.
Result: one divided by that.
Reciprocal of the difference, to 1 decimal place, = -7.5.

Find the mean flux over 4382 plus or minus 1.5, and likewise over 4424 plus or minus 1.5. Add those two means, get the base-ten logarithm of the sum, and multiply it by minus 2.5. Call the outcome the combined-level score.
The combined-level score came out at -2.75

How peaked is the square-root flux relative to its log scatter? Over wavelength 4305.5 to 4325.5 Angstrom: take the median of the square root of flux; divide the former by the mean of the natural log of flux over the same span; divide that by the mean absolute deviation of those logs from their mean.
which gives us 20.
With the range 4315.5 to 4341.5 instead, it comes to 13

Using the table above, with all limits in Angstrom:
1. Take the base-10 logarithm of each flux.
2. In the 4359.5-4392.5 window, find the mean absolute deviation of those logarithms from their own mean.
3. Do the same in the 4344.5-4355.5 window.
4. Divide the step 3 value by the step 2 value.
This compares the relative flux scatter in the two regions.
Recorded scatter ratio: 1.0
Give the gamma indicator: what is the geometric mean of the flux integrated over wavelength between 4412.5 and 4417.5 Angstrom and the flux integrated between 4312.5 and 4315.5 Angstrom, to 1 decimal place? 23.8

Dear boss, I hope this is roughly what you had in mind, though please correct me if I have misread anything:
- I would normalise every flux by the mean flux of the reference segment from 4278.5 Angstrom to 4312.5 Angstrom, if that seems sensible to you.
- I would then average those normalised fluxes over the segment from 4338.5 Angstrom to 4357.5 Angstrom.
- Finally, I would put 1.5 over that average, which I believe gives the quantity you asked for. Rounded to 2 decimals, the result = 1.07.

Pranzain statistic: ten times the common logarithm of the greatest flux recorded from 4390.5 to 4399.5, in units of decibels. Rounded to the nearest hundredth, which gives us 8.03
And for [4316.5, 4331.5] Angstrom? 9.29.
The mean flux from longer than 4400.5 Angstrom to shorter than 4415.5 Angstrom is 6.0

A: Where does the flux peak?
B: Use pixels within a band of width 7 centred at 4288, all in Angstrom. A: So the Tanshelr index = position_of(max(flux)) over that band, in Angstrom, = 4290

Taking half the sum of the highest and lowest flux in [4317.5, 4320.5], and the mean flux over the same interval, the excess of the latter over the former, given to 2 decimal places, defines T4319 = 0.03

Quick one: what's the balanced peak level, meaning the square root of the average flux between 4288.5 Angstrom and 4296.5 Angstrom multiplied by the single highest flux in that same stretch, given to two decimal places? 6.25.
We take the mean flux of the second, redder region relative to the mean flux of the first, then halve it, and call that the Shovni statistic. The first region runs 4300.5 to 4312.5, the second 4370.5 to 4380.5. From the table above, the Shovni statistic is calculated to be 0.49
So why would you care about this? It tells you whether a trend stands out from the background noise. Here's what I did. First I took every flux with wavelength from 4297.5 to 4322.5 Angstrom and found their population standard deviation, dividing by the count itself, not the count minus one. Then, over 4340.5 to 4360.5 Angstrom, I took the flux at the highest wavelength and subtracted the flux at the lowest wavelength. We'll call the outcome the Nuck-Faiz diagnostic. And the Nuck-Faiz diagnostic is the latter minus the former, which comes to -1.5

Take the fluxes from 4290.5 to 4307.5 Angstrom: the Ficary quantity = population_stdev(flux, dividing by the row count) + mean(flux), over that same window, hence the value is 6.4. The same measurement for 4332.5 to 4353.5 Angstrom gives 9.3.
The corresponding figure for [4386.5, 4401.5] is 6.2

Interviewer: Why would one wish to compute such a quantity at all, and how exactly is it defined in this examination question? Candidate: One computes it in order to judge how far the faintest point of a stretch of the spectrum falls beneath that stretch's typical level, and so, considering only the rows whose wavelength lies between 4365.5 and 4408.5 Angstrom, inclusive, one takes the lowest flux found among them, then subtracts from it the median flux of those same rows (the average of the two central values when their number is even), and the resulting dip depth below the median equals -0.58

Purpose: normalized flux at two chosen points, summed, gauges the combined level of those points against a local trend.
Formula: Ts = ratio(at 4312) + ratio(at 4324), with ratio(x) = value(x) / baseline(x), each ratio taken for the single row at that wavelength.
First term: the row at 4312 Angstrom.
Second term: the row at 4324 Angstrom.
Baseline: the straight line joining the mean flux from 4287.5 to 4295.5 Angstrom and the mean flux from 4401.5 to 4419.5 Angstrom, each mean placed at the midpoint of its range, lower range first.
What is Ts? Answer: 2.2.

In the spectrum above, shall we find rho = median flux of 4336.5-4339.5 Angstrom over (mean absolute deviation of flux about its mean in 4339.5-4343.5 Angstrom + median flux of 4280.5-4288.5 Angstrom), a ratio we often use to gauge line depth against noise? 1.60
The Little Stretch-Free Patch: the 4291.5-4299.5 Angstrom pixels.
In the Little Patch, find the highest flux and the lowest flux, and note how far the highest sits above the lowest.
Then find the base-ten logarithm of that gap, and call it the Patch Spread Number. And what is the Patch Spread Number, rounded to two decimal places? -0.11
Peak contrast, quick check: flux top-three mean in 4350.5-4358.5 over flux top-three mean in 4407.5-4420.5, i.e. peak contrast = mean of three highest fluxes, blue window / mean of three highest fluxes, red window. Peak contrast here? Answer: 1.22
